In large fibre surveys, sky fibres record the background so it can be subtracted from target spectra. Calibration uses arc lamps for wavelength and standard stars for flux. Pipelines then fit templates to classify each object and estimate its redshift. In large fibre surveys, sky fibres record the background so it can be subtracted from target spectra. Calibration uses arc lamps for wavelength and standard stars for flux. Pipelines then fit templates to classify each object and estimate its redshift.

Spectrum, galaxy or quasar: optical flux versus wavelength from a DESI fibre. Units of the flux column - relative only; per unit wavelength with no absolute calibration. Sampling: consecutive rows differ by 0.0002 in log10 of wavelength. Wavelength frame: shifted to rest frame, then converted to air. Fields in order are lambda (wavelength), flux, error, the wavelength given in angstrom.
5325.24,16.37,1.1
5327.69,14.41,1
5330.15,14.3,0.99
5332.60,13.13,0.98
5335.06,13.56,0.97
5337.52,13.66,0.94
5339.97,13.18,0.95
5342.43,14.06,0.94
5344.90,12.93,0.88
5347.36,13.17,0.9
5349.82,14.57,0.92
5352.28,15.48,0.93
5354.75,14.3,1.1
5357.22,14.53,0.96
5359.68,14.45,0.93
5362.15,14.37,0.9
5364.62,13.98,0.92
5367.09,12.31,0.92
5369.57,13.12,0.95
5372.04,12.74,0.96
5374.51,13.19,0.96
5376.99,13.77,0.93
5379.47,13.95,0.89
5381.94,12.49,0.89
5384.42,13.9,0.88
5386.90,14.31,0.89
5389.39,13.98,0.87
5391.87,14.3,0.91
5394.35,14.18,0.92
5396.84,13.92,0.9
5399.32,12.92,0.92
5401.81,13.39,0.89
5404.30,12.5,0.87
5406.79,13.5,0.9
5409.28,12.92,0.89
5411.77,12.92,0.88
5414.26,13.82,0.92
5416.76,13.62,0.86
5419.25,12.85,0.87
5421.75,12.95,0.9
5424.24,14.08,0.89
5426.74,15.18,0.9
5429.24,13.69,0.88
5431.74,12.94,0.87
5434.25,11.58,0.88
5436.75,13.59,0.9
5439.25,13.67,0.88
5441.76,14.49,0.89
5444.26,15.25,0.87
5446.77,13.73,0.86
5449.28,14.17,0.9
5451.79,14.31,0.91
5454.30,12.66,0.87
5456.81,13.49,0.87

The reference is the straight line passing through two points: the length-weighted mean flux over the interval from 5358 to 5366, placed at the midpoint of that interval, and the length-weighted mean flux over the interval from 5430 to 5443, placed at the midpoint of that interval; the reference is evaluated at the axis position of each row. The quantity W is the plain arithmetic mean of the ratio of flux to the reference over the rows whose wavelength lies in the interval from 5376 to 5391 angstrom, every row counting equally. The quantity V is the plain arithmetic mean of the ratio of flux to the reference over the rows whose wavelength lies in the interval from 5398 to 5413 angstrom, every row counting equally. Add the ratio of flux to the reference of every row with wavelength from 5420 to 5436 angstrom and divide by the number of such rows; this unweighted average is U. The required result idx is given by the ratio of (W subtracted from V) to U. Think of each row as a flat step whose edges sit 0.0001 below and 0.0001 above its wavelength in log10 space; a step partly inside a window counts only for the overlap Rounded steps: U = 1.002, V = 0.95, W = 0.98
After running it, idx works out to -0.030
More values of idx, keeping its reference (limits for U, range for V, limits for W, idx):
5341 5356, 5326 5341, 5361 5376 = -0.001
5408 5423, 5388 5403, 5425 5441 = -0.012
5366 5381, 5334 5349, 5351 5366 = -0.098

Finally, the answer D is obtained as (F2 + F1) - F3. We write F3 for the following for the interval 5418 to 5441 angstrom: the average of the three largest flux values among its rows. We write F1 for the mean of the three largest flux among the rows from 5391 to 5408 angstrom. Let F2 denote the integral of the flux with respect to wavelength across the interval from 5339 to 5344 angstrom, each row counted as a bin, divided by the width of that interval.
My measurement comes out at 13.4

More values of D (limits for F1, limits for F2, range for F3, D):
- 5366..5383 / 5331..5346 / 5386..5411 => 12.8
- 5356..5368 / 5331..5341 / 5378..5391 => 13.8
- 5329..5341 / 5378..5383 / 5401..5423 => 13.5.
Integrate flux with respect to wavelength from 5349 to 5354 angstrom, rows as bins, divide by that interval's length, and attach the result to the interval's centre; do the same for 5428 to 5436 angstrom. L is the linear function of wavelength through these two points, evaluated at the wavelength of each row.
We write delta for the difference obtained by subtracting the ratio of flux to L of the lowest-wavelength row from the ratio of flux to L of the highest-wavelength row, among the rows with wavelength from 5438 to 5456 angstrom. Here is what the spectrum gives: -0.046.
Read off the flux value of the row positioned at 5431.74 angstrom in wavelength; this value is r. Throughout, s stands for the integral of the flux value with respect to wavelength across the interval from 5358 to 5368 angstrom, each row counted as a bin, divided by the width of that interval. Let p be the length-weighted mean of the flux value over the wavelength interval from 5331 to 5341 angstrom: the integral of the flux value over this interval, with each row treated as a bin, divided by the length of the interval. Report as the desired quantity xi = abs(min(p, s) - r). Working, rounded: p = 13.4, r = 12.94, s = 13.87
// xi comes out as 0.5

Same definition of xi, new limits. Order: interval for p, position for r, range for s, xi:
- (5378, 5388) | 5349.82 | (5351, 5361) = 0.9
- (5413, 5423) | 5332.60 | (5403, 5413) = 0.2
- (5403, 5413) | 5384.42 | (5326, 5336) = 0.9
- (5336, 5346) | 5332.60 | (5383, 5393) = 0.3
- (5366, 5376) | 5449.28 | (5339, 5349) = 1.3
